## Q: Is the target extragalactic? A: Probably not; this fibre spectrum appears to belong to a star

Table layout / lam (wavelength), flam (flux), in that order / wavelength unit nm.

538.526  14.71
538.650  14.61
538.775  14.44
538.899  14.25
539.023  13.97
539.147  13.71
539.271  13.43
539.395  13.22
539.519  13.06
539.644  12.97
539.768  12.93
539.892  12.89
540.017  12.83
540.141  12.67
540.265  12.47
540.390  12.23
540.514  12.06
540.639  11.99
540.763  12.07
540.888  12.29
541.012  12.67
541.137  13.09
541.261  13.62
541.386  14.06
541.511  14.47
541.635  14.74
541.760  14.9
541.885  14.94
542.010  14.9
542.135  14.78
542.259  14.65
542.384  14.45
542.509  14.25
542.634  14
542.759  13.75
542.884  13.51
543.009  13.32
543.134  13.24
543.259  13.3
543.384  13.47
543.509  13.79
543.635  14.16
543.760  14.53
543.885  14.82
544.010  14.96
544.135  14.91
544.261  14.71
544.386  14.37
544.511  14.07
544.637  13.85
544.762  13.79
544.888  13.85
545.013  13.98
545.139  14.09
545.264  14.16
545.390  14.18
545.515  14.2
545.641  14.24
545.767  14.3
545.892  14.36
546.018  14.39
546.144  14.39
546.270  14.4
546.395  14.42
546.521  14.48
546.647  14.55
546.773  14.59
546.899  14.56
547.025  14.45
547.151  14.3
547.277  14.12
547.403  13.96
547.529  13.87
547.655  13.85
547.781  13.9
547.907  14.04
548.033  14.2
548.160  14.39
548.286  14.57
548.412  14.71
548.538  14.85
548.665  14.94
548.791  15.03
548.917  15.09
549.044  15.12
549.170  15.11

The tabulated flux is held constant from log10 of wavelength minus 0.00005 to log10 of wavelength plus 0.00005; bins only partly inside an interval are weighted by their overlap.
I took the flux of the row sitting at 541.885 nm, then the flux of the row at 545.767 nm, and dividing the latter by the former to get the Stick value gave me 0.96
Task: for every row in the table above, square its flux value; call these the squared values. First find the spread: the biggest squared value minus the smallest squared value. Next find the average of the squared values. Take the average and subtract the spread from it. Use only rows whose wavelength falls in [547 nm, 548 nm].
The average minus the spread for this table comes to 181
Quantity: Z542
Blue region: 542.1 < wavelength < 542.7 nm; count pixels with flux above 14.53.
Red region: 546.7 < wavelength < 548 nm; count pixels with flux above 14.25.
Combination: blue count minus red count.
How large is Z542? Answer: -2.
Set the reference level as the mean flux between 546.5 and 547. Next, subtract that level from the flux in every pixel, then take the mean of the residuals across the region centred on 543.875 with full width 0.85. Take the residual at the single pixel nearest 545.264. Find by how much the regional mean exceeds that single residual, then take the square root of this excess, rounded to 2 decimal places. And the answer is 0.63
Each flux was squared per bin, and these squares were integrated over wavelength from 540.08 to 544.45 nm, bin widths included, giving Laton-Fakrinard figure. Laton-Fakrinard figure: 834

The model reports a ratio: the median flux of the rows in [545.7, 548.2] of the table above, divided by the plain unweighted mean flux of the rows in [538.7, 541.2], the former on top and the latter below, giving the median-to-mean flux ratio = 1.11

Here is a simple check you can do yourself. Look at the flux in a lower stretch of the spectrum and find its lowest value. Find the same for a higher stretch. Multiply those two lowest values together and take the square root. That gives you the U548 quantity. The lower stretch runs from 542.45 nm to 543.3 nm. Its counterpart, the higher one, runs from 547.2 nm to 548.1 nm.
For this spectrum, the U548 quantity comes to 13.5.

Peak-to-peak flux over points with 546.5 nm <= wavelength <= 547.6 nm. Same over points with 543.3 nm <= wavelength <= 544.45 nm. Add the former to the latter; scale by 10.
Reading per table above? 22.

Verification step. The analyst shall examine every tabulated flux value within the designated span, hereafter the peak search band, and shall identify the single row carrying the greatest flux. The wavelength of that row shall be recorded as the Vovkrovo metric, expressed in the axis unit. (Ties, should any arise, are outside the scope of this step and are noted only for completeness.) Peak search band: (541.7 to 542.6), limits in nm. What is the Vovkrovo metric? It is 541.885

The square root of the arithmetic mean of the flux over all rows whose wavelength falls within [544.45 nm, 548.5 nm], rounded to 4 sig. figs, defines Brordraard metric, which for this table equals 3.772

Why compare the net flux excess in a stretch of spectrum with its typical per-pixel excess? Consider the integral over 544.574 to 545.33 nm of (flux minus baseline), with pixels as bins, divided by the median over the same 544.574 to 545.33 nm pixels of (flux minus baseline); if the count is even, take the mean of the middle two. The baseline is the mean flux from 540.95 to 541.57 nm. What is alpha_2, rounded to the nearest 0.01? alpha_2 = 0.84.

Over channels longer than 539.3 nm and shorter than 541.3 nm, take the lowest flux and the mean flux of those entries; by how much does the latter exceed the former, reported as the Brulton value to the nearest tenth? 0.7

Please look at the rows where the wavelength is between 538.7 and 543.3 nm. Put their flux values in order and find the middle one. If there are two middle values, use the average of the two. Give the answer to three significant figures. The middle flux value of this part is 13.4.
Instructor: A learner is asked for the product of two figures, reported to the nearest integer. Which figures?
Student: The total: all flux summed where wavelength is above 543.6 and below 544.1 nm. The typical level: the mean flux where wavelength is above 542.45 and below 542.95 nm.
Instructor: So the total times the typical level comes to 811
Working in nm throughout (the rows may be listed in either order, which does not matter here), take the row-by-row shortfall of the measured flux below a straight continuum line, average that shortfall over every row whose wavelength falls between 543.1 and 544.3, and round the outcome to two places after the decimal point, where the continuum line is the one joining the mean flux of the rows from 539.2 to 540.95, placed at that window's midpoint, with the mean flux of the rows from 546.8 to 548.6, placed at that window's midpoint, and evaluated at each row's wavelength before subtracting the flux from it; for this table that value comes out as -0.77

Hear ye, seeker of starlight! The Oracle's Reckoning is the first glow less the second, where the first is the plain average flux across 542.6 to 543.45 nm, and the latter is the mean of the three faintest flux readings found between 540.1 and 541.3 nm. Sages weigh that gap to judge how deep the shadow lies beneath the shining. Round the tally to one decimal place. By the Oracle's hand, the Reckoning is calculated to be 1.5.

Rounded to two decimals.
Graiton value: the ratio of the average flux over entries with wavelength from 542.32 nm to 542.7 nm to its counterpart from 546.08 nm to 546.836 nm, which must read 0.98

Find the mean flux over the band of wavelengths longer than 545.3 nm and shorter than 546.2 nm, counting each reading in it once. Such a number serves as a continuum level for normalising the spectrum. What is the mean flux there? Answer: 14.3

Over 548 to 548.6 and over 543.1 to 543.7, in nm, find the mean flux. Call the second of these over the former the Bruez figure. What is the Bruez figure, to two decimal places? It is 0.93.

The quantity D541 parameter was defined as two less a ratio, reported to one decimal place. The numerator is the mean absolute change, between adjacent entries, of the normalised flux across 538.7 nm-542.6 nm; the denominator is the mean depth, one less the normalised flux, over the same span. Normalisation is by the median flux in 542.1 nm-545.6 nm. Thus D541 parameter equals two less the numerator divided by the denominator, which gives 1.7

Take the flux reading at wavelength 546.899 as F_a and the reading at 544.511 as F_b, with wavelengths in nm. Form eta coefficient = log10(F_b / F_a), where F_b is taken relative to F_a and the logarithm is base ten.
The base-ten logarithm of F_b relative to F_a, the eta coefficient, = -0.01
